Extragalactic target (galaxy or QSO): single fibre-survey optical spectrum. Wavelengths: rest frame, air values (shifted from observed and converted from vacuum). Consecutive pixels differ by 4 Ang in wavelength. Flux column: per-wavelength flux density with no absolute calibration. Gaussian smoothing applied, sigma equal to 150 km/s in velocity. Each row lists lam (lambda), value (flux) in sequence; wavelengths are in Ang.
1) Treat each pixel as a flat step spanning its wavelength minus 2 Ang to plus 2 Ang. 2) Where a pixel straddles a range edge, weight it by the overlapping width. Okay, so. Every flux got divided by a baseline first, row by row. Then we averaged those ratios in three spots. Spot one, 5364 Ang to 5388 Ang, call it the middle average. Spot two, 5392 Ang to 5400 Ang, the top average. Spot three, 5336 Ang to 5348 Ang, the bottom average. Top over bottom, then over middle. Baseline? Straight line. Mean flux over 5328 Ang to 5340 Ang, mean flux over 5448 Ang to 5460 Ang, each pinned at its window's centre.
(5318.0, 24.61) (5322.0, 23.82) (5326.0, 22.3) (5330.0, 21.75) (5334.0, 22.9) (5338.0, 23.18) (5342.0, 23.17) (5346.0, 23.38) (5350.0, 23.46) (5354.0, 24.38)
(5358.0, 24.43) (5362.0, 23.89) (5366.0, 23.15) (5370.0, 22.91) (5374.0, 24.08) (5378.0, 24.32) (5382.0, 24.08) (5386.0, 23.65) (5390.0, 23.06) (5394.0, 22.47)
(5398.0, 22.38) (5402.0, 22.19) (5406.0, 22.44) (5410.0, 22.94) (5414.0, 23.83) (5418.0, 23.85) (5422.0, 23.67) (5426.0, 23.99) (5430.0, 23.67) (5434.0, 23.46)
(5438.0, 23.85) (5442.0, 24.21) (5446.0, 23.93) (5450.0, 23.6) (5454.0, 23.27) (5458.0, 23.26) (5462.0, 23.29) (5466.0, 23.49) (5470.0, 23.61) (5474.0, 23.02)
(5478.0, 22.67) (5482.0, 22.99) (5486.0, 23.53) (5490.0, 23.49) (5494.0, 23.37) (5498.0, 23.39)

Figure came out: 0.917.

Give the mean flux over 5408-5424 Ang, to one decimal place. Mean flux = 23.6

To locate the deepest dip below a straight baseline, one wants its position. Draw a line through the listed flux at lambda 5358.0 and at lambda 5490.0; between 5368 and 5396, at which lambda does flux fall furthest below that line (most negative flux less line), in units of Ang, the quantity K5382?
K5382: 5394.0 Ang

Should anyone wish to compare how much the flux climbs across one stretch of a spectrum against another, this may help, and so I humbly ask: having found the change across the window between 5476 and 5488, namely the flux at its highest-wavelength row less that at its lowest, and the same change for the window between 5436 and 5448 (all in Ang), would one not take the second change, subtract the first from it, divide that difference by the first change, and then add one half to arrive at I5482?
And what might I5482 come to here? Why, 0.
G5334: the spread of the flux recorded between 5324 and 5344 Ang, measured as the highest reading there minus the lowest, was 1.4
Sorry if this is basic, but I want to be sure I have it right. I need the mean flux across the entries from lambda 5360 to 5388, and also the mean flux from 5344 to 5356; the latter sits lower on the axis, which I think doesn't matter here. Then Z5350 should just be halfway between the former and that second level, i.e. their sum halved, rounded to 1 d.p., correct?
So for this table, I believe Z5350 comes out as 23.7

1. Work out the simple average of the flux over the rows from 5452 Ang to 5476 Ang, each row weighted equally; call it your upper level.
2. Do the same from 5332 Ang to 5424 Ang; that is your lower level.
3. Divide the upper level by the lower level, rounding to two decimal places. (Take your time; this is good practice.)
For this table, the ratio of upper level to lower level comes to 1.00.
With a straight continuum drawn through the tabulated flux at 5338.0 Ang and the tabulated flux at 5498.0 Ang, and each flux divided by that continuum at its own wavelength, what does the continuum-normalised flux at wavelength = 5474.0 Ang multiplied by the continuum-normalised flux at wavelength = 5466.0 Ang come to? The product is 0.99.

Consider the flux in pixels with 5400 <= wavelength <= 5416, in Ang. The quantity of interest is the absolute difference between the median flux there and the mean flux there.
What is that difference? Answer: 0.16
